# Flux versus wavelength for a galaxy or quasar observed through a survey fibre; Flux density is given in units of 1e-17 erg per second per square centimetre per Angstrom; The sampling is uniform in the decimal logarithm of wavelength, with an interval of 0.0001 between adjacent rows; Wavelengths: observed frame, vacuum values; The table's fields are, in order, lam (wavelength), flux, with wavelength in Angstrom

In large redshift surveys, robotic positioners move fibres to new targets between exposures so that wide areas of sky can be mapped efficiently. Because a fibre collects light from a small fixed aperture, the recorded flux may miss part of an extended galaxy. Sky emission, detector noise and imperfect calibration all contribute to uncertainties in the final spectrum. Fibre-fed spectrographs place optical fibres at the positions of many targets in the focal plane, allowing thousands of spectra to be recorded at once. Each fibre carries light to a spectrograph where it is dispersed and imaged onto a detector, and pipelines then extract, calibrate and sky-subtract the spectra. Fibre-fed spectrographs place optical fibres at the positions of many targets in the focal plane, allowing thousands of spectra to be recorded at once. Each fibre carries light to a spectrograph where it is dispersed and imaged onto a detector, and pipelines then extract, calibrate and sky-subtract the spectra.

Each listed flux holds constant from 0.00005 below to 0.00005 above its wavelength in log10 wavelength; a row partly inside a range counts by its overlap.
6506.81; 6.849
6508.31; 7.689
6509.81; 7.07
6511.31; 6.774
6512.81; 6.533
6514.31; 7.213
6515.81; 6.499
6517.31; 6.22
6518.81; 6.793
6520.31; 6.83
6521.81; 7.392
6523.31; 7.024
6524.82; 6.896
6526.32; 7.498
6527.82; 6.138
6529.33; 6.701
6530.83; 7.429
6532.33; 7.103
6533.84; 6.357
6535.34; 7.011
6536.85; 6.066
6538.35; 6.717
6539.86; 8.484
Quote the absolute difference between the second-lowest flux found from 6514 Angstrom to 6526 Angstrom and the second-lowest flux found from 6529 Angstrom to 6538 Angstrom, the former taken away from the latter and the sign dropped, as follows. 0.14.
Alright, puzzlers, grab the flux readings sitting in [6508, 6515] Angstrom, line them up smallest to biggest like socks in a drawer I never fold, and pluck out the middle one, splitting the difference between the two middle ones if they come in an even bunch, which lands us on 7.07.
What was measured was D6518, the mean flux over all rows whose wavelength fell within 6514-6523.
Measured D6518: 6.82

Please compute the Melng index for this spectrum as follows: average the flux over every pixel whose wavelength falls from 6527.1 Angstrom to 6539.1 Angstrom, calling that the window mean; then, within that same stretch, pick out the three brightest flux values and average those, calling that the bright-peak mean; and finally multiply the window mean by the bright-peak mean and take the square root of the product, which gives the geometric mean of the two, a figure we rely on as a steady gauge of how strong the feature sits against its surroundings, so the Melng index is 6.93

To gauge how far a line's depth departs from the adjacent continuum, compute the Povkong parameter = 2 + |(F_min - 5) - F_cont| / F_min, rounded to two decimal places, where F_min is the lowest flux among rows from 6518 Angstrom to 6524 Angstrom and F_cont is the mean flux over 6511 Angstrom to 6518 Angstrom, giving 2.71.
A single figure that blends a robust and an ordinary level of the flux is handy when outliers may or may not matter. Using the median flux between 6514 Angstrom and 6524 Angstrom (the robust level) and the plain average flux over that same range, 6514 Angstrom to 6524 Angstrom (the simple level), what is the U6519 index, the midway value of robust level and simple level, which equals 6.84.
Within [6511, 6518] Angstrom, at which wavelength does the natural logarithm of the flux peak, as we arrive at 6514.31 Angstrom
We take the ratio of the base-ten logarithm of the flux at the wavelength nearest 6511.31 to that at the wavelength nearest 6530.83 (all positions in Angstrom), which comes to 0.95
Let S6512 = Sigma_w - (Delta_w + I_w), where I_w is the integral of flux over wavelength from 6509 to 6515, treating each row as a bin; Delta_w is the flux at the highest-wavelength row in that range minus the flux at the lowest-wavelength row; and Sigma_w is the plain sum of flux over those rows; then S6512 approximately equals -14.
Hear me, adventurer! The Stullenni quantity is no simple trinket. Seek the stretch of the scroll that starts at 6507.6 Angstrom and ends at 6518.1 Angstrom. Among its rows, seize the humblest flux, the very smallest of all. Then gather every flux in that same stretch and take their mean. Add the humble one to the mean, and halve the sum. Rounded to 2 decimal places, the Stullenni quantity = 6.54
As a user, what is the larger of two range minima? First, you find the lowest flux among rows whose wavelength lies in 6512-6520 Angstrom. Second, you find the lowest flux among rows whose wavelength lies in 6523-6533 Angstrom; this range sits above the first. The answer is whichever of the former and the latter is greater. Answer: 6.22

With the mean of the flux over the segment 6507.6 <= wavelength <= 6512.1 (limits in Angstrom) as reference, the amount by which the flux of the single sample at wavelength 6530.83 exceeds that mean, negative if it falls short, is 0.3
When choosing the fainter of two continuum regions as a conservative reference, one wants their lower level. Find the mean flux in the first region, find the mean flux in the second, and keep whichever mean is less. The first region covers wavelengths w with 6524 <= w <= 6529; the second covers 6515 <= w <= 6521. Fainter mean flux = 6.59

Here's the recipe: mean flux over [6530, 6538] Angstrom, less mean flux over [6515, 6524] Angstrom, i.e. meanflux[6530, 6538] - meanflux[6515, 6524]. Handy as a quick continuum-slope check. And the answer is 0.00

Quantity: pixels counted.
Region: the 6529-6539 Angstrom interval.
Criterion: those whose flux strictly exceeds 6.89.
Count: 3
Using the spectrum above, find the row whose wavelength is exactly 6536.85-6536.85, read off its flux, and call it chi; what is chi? 6.066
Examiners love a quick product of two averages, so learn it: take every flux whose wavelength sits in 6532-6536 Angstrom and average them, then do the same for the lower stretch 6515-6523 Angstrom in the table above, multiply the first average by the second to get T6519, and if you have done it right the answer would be 46.0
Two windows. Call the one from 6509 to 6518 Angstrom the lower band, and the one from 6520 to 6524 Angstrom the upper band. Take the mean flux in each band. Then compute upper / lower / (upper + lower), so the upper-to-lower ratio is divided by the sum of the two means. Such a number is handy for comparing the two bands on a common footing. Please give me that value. 0.0764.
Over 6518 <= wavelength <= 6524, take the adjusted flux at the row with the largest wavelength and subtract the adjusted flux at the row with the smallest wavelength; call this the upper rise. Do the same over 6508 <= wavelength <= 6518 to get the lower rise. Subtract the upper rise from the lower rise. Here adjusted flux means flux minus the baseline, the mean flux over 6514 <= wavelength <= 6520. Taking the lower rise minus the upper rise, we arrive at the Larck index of -1.7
